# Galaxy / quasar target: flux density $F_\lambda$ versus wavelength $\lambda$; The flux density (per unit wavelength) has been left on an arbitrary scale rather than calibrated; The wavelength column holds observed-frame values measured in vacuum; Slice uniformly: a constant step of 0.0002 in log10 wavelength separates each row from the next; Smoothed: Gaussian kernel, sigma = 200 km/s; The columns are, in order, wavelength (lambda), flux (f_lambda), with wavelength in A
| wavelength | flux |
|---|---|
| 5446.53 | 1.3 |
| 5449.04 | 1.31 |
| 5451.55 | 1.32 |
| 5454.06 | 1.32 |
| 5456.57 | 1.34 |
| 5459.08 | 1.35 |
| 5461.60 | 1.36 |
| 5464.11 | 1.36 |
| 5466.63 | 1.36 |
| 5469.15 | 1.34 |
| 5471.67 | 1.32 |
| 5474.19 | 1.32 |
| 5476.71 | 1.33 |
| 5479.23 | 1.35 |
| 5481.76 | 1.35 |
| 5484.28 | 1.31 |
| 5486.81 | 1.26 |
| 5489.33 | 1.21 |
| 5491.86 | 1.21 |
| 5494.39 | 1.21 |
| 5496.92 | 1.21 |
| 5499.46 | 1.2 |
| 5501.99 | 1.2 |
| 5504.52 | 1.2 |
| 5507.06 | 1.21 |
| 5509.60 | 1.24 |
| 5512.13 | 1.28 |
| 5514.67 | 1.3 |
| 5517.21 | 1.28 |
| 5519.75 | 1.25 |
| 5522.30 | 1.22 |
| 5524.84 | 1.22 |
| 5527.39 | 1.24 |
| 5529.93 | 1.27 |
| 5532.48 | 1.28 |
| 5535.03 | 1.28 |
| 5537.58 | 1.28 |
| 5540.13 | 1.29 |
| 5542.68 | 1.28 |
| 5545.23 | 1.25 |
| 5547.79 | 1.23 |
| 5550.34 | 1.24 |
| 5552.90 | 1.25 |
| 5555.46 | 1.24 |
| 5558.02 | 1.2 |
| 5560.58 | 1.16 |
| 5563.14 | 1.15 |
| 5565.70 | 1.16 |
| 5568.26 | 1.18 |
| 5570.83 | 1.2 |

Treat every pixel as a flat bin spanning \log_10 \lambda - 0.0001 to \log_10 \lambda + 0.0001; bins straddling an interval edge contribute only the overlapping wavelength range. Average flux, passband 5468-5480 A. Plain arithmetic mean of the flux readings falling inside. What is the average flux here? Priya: 1.33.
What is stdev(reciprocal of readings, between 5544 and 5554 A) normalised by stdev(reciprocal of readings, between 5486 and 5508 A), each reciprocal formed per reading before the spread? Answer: 0.5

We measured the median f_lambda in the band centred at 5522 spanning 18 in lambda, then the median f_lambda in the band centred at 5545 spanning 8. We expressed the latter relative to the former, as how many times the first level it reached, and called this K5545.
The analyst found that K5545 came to 1.00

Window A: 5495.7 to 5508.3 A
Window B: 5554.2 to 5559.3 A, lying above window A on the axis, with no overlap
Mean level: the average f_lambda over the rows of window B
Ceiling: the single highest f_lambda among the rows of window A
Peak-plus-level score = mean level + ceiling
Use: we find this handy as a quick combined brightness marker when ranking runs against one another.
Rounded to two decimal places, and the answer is 2.43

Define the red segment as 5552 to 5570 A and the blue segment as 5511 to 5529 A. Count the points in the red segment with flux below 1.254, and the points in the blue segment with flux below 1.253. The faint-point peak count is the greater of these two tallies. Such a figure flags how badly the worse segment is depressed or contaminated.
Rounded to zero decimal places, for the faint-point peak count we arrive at 7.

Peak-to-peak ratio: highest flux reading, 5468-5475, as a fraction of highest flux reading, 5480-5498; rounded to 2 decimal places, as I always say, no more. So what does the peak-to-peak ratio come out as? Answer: 0.99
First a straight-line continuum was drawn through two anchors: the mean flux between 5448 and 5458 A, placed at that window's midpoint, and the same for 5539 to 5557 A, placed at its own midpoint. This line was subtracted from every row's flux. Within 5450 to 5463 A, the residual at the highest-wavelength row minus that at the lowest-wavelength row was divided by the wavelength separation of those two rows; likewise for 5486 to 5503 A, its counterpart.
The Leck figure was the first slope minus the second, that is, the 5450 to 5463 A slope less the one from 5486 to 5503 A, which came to 0.008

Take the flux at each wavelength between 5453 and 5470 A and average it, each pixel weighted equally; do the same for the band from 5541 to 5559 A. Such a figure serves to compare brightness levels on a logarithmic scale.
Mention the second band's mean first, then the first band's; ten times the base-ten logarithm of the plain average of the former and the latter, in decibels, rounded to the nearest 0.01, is 1.12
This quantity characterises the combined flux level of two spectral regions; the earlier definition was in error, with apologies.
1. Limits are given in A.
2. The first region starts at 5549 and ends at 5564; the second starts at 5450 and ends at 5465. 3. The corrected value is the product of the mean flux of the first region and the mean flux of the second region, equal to 1.62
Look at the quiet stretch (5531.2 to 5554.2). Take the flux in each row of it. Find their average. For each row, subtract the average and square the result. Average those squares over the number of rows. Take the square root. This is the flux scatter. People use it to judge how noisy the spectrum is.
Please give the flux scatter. 0.021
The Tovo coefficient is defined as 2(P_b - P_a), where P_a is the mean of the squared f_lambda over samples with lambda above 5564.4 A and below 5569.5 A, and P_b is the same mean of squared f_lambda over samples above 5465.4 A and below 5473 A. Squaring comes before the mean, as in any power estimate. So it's 0.85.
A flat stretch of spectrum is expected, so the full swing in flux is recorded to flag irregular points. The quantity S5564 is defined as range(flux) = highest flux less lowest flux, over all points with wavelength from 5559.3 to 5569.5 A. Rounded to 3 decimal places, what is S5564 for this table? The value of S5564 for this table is 0.030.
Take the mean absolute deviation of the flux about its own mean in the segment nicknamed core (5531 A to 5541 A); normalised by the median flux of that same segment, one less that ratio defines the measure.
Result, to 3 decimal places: 0.997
